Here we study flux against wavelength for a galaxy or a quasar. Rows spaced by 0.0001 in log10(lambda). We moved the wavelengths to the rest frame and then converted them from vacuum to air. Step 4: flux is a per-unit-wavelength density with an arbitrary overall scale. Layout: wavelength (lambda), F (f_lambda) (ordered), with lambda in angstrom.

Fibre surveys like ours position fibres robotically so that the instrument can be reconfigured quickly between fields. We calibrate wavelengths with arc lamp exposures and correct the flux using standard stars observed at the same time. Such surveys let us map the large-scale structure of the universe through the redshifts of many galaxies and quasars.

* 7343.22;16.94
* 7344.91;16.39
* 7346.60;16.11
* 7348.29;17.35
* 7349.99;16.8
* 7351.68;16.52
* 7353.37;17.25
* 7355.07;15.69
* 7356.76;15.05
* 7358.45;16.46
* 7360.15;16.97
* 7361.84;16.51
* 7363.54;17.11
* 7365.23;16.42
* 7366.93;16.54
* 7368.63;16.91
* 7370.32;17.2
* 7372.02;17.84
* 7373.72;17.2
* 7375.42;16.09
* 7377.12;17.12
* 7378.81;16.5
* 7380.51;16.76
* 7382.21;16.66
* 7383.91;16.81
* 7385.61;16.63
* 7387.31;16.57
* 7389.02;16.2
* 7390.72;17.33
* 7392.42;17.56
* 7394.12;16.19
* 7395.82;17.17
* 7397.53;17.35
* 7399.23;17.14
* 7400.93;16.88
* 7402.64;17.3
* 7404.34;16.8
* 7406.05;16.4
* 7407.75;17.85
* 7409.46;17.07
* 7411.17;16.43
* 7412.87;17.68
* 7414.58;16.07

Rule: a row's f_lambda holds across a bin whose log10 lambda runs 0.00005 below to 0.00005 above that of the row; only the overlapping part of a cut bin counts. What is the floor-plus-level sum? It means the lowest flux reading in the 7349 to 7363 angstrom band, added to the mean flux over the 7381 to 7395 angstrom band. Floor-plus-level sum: 31.8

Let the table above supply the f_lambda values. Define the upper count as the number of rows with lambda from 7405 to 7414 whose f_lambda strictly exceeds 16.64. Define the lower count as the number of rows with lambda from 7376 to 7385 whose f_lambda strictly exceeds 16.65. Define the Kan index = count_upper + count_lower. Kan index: 7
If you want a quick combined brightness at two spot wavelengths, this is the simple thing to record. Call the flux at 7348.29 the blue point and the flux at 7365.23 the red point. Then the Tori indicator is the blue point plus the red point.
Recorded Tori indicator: 33.8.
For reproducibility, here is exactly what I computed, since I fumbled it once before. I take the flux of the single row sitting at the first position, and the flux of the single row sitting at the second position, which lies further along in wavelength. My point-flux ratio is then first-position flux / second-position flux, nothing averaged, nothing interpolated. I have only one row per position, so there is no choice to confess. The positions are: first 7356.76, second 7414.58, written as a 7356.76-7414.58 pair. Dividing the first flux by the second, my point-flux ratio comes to 0.94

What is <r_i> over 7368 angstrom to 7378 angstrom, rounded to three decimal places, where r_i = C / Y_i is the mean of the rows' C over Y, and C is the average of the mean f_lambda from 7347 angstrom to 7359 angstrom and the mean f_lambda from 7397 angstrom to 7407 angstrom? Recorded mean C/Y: 0.981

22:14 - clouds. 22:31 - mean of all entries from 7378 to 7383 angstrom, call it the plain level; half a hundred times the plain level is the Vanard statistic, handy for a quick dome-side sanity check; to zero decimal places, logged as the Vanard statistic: 832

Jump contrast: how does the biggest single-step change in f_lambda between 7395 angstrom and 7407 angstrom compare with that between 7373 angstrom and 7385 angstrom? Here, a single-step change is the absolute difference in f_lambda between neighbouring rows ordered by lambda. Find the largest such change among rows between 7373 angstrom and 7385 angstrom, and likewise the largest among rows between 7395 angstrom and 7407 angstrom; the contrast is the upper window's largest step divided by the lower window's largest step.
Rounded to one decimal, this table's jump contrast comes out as 0.5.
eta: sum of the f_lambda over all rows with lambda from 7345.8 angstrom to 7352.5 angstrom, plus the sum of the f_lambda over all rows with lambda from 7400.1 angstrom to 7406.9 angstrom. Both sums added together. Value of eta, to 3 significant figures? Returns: 134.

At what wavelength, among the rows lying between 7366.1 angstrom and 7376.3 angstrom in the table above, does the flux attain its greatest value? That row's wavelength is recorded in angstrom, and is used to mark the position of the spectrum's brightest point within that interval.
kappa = 7372.02 angstrom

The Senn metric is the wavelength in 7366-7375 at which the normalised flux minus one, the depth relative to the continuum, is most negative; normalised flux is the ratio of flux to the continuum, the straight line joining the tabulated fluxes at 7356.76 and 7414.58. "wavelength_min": 7366.93 angstrom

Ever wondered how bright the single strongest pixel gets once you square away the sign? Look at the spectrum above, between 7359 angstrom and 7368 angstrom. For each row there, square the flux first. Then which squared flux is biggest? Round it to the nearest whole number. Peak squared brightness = 293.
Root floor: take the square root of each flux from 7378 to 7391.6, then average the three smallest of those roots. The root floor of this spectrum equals 4.053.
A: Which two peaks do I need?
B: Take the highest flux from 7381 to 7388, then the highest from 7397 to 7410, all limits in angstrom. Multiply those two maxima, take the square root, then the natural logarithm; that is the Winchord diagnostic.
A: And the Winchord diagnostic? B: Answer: 2.85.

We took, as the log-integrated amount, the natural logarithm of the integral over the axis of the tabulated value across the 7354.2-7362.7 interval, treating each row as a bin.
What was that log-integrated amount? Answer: 4.92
